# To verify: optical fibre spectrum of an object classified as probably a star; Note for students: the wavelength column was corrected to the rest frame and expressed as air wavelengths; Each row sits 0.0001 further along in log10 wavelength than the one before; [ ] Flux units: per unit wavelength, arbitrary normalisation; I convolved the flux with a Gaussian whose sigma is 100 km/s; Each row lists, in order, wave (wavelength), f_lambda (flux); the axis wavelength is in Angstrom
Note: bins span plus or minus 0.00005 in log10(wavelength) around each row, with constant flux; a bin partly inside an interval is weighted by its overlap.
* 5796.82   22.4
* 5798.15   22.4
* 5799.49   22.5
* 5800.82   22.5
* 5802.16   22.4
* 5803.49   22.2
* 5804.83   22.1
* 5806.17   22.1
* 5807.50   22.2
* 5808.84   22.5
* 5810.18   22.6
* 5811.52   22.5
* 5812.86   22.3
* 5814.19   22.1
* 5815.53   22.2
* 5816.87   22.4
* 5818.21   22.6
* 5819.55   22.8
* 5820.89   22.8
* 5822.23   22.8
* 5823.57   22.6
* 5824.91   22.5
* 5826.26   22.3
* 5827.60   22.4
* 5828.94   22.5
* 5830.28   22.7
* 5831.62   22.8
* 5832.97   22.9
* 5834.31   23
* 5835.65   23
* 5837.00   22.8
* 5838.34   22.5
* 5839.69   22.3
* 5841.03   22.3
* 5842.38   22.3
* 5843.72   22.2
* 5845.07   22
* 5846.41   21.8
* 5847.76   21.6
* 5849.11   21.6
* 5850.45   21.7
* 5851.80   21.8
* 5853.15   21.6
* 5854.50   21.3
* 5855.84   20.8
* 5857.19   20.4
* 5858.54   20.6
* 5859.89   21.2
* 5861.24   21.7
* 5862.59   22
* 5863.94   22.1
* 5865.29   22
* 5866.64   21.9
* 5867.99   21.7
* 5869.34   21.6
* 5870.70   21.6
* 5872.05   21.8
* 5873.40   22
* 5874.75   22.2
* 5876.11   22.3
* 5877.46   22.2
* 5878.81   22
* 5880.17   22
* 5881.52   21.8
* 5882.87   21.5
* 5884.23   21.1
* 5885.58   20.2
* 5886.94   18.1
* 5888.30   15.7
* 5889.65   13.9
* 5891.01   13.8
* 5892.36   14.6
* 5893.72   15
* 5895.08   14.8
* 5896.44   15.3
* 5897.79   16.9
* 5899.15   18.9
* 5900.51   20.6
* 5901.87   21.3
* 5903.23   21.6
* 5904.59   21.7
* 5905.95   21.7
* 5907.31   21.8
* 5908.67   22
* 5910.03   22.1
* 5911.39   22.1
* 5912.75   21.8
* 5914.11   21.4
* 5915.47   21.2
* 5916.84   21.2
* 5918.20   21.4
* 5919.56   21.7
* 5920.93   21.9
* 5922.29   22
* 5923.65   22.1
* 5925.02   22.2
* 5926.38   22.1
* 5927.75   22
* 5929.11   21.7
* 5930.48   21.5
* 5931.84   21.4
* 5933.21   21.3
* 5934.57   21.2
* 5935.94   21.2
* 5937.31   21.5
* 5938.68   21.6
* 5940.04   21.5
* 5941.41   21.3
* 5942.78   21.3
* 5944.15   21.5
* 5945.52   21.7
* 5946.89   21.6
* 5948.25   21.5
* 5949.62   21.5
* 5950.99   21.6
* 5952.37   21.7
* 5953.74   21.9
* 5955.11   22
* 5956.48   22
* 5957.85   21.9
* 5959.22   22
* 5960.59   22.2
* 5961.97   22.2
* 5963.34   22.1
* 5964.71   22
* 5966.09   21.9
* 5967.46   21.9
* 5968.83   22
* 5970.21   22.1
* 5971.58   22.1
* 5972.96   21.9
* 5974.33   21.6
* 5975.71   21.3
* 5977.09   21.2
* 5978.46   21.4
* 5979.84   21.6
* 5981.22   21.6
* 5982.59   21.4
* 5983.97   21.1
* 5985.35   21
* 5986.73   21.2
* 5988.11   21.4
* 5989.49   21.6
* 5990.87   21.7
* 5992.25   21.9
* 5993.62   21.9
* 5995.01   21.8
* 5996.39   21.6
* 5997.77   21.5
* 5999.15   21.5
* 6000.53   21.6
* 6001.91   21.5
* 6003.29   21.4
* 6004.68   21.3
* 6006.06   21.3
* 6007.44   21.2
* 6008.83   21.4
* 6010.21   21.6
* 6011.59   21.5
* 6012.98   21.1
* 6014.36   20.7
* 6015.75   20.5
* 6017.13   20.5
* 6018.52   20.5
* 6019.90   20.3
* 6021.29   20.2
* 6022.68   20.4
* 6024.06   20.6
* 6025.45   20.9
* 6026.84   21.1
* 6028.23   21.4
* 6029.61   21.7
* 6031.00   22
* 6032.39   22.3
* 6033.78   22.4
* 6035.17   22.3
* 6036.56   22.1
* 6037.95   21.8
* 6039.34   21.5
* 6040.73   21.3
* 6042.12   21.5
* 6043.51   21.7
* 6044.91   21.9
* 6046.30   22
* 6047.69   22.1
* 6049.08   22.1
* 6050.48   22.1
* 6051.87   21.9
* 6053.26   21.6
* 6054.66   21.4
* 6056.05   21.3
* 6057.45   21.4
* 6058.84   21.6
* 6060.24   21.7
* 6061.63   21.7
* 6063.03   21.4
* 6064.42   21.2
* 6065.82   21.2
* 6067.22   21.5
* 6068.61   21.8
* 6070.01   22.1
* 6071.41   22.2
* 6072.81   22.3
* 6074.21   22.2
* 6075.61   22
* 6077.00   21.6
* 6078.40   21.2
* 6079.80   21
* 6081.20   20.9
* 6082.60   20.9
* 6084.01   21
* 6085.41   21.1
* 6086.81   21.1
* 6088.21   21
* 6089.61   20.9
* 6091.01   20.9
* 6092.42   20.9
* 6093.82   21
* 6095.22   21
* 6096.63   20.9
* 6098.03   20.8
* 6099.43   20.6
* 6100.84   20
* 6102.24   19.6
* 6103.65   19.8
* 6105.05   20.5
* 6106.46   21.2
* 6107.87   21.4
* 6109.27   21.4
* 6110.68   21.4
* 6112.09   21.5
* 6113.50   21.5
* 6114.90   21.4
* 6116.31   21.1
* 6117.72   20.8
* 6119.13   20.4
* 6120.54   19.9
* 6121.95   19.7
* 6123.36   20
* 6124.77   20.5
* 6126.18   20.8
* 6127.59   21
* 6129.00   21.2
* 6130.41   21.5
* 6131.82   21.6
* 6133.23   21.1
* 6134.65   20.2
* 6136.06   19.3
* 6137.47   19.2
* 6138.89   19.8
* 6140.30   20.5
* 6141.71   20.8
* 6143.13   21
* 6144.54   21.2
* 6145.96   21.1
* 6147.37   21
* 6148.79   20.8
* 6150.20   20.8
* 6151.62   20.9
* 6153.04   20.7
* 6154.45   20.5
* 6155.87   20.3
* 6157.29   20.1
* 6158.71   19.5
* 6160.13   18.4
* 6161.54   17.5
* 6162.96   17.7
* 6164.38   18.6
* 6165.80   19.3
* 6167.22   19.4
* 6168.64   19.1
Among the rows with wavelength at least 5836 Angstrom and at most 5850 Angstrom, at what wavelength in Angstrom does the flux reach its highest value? 5837.00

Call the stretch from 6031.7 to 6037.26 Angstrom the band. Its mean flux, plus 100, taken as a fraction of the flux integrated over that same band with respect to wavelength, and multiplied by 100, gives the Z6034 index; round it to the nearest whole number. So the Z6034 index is 99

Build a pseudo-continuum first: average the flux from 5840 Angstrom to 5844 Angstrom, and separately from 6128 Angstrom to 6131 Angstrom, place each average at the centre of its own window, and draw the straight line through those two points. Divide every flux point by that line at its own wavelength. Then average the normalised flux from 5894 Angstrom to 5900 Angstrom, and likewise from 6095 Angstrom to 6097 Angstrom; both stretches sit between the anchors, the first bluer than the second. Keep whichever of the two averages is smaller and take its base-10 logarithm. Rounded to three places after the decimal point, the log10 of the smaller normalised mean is -0.127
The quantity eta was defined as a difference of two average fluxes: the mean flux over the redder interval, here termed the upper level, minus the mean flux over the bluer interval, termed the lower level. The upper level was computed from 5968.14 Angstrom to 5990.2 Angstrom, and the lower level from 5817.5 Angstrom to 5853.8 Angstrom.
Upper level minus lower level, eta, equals -0.85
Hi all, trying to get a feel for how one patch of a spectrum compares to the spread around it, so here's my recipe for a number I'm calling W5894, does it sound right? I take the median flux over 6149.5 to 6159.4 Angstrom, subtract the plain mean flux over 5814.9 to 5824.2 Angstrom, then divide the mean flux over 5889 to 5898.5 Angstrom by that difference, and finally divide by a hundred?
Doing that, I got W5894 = -0.071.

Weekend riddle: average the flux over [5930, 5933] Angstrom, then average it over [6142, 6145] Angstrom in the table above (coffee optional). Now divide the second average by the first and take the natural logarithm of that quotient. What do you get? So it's -0.02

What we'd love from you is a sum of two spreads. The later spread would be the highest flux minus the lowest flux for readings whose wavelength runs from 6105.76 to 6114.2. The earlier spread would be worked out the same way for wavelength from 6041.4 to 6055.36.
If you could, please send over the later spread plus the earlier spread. 1.0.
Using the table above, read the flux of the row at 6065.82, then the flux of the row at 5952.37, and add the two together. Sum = 42.9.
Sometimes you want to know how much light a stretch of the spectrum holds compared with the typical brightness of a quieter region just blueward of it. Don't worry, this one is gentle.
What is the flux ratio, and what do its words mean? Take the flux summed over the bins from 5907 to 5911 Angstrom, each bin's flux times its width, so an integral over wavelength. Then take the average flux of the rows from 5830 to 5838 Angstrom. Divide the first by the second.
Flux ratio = 4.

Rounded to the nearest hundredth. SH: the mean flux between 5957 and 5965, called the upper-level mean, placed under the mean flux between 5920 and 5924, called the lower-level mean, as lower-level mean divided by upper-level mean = 1.00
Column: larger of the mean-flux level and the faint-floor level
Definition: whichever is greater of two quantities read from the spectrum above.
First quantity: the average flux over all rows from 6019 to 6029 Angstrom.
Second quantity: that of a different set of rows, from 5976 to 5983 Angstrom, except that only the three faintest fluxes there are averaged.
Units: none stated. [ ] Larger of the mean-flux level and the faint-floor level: 21.3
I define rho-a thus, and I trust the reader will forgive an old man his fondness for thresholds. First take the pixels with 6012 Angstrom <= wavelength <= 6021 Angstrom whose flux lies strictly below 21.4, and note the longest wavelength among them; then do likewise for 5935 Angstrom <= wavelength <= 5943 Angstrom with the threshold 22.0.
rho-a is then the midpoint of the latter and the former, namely 5981.3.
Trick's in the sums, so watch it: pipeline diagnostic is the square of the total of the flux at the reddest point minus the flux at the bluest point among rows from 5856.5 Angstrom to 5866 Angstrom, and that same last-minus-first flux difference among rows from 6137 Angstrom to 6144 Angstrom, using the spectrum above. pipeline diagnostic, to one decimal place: 11.6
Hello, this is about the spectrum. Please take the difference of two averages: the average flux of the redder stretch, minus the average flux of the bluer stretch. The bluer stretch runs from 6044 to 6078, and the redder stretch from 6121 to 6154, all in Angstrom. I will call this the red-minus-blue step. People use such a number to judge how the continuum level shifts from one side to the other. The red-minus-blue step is -1.1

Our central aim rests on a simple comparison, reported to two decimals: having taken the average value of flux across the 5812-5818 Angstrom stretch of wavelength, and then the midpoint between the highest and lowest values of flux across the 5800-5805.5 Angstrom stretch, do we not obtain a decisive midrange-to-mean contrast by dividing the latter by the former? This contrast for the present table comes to 1.00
